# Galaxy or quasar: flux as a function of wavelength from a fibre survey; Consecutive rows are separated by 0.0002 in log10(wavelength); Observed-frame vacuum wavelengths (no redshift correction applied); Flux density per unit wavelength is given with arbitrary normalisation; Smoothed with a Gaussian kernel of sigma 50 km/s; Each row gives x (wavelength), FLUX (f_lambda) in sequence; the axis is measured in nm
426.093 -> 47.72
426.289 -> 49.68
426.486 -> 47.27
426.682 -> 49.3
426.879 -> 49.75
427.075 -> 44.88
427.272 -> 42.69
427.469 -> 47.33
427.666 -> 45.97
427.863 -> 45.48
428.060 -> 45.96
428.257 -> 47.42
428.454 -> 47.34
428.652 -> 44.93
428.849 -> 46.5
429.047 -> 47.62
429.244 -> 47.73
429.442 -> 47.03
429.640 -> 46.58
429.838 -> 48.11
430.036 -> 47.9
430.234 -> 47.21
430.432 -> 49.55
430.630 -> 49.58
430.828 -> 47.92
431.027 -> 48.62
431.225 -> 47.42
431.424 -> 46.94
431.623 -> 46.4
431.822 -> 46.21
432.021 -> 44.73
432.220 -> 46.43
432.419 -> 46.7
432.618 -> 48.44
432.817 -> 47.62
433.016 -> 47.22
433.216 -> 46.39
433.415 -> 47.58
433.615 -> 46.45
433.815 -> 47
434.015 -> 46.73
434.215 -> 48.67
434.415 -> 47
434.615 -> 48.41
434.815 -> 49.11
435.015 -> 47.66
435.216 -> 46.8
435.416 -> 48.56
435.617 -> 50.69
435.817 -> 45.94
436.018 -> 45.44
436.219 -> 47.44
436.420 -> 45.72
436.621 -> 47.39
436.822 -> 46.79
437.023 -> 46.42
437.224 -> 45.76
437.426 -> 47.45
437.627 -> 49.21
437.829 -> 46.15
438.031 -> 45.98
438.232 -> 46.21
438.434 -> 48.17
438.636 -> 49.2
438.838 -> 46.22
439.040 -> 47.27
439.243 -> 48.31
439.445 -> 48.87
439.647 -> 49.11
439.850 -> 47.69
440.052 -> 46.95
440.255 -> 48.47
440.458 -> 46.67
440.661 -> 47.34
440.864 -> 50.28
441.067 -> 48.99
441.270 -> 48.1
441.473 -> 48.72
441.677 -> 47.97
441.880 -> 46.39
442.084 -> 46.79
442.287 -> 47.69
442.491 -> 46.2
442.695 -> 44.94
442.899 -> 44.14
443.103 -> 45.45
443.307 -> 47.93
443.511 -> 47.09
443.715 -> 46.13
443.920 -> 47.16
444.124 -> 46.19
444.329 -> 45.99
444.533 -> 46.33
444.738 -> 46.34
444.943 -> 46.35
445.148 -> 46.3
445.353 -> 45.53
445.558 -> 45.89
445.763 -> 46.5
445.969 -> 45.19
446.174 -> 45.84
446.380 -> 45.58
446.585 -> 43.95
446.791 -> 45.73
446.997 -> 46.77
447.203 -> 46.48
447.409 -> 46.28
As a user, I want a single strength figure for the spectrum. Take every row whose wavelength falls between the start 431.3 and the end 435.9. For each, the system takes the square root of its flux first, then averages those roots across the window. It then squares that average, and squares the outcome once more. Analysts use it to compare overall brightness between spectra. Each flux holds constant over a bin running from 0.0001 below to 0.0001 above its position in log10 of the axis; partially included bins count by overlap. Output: 2236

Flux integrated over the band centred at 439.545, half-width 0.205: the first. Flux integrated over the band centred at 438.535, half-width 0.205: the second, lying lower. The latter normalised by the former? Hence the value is 0.99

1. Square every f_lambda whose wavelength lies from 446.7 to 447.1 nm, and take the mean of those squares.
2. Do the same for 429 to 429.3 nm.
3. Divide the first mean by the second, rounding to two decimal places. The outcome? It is 0.94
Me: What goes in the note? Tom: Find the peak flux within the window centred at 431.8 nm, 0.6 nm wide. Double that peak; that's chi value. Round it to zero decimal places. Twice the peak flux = 93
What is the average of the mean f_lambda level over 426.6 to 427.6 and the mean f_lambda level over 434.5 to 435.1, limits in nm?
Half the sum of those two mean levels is 47.6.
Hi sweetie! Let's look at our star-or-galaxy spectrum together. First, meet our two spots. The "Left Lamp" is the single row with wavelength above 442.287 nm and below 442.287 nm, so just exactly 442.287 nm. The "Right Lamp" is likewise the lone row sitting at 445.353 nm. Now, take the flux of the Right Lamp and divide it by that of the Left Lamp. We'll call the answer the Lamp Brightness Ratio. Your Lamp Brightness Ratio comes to 0.95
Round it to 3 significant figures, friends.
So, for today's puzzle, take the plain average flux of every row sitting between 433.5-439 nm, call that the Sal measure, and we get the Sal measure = 47.3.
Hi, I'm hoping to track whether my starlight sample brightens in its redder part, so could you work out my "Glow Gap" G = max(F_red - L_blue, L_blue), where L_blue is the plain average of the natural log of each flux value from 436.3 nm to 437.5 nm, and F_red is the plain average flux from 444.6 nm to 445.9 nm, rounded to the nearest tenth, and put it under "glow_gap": 42.3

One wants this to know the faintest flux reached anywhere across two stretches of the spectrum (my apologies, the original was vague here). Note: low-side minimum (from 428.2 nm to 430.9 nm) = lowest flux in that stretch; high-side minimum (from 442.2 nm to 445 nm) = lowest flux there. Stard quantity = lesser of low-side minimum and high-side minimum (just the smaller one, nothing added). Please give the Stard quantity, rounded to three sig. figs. 44.1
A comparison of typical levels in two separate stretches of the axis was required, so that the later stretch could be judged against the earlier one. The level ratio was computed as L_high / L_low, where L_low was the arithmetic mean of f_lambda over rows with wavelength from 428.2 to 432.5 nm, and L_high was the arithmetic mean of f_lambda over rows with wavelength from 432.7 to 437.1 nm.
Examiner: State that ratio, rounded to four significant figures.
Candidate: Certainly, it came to 1.002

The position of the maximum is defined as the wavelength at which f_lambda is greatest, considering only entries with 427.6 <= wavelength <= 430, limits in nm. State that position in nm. 429.838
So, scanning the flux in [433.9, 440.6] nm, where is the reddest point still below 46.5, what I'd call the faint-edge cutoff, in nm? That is 438.838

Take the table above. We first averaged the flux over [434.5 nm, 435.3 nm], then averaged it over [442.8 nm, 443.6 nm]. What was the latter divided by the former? 0.962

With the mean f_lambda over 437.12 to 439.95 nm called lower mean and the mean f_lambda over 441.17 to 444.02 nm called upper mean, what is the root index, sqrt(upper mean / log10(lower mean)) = 5.28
